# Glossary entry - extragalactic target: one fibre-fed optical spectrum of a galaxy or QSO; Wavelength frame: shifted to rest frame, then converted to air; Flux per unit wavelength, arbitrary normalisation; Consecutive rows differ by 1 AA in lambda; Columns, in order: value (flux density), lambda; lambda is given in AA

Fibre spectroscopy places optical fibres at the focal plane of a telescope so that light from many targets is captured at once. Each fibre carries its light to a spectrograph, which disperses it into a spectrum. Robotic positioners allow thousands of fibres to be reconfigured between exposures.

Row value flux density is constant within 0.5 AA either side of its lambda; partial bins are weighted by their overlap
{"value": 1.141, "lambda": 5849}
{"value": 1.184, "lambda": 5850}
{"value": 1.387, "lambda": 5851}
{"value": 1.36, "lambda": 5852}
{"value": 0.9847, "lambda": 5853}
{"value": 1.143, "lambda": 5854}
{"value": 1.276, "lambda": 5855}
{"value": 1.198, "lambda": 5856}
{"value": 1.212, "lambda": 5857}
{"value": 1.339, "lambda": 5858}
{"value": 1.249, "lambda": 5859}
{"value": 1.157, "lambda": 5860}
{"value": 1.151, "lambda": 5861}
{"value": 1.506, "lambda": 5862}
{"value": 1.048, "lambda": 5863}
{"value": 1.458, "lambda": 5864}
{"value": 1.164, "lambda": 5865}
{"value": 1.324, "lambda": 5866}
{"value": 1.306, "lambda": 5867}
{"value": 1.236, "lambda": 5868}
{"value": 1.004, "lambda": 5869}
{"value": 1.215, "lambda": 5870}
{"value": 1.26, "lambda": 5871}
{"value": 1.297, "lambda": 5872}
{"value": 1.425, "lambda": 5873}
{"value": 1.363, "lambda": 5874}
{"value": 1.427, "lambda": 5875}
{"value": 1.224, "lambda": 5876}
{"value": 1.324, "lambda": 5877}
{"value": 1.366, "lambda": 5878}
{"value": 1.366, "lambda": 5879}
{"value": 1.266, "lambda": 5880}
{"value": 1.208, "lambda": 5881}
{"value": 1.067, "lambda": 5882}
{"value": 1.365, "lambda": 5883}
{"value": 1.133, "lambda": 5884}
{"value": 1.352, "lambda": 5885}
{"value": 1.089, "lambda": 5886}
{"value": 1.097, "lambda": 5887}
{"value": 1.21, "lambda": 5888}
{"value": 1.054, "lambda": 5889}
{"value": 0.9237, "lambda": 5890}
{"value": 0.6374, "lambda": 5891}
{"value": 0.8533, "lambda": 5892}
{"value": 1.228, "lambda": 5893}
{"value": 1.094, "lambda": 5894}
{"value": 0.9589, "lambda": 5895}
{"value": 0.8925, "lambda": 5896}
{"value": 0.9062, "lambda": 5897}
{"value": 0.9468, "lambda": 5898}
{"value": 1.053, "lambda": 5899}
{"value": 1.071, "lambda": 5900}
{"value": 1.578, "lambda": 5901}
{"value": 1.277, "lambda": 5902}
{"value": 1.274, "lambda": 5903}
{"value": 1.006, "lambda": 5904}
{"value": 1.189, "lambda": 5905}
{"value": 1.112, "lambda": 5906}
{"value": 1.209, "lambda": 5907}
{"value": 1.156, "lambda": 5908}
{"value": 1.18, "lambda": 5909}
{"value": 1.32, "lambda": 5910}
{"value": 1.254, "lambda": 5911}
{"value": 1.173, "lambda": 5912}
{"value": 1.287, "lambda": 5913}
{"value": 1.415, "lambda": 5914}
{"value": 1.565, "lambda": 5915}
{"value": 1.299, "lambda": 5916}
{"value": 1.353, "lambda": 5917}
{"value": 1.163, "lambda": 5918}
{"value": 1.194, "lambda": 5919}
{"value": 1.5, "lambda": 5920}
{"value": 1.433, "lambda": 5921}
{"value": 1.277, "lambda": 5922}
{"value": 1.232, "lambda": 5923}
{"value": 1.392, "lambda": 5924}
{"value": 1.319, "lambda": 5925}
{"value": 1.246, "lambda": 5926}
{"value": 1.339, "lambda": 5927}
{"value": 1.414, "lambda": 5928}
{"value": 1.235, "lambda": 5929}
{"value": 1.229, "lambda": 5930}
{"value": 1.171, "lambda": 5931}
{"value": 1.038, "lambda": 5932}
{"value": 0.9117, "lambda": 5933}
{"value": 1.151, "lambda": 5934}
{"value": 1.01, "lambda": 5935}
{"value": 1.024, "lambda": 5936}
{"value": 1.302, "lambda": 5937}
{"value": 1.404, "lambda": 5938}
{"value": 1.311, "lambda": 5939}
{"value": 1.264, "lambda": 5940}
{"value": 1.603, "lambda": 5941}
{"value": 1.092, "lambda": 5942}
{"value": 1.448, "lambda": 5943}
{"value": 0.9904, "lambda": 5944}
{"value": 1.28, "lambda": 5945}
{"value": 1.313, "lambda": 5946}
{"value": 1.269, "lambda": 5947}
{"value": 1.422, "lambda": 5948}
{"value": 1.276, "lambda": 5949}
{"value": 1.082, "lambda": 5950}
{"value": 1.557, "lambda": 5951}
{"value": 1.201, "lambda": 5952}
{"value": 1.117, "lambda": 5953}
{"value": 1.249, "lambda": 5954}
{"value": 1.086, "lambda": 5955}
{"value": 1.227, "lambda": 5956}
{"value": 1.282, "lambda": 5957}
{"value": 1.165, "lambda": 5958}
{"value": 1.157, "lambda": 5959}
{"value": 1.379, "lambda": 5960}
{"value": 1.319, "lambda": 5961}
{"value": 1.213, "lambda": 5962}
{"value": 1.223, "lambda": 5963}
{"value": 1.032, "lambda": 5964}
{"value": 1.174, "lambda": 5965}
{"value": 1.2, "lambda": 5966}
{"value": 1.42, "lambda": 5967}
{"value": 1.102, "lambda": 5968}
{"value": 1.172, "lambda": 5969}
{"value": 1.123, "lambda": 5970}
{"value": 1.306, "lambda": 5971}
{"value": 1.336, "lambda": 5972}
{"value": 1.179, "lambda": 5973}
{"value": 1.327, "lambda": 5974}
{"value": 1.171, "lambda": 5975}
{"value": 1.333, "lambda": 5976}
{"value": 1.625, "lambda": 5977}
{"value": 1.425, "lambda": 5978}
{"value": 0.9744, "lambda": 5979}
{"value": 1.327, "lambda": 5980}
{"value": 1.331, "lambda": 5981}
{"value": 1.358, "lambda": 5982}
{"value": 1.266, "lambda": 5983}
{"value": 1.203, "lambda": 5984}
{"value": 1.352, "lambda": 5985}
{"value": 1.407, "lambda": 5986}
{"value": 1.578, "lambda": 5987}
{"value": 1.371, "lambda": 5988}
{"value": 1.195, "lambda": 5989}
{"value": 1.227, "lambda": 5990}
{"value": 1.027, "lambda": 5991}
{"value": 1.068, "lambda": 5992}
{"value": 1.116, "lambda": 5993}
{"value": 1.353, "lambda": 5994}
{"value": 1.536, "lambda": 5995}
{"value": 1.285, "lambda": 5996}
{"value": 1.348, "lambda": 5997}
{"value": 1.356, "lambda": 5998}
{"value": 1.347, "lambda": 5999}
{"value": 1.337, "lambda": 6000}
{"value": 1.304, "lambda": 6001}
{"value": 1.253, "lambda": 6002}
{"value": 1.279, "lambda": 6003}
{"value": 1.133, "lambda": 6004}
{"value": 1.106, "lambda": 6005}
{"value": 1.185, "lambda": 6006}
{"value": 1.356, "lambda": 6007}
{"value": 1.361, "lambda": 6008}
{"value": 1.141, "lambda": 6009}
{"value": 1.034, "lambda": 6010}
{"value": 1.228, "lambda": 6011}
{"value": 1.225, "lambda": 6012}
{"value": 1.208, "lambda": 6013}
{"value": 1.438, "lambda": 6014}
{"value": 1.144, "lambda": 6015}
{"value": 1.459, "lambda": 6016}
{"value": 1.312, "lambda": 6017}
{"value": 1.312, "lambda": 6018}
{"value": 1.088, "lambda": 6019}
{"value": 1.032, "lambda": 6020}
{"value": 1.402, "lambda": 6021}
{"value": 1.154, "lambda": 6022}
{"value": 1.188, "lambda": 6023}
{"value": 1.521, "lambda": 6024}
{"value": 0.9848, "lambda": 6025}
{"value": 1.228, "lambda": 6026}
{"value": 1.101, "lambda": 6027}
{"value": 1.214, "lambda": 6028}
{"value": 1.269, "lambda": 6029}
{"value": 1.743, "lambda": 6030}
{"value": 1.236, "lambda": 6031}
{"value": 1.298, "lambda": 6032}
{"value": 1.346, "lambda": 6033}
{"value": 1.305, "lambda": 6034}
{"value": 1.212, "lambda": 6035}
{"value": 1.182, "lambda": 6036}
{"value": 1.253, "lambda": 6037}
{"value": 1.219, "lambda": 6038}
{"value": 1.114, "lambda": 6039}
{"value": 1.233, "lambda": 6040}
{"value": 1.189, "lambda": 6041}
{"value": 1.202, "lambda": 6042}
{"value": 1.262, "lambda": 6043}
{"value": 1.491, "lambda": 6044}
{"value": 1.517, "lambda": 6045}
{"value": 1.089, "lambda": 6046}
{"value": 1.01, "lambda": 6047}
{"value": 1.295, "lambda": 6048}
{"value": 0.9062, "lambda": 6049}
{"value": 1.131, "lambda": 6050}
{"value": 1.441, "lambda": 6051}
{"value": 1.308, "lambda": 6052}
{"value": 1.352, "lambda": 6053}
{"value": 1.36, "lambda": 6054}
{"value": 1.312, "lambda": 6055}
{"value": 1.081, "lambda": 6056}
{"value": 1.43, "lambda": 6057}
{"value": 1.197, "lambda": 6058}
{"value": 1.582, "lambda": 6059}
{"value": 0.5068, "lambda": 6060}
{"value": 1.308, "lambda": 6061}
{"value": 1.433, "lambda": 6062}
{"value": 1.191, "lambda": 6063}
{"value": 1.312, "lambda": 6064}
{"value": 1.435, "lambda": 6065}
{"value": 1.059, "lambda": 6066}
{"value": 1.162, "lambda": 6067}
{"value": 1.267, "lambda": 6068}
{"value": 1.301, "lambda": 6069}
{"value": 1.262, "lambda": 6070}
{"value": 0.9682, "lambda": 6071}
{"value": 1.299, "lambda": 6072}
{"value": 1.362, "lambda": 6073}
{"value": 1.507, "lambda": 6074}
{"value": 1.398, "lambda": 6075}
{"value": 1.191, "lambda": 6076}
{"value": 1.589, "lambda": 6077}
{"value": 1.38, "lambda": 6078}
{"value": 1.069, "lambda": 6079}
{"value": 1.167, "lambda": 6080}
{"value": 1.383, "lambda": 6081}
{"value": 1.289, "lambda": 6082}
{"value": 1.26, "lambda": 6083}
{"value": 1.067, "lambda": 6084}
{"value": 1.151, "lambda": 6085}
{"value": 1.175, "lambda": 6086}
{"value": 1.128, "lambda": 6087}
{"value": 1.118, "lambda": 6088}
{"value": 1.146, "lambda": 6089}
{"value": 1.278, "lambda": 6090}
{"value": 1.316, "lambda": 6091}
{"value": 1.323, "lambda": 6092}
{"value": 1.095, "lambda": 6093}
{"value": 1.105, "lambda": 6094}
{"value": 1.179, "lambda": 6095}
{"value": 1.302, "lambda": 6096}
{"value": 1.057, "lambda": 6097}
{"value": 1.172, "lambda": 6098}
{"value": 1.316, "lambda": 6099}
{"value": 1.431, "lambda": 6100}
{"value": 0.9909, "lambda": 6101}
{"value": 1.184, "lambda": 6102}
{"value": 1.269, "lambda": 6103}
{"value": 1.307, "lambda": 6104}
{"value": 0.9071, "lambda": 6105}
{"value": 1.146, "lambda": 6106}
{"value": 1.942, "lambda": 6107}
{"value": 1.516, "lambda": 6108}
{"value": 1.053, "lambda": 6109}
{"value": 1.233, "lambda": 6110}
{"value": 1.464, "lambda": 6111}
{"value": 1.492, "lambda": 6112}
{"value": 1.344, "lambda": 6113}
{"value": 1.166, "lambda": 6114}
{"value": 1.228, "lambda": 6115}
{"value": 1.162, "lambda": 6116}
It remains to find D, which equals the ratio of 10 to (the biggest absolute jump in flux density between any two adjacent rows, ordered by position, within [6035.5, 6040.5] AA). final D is 84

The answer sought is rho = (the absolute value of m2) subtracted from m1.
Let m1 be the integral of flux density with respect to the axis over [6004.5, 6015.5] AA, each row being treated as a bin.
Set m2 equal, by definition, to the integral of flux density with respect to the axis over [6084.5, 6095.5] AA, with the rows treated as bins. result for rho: 0.4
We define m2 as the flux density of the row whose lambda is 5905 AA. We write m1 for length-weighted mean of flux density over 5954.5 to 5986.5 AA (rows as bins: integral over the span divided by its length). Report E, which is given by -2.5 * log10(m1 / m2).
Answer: -0.06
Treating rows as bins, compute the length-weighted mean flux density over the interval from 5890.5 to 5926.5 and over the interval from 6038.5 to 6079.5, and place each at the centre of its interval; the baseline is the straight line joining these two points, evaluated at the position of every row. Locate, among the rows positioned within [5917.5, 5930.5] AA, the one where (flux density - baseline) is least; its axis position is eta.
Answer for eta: 5918 AA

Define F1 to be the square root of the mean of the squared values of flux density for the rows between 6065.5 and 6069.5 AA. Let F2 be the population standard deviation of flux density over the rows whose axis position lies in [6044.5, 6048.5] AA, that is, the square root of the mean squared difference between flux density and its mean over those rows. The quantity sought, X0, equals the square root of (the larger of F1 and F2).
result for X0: 1.10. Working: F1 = 1.20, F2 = 0.197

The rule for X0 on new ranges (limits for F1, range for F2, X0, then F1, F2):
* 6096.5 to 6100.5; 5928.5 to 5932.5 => 1.12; 1.25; 0.079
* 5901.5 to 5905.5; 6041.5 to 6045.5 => 1.09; 1.19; 0.138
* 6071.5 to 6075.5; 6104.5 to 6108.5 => 1.18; 1.39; 0.391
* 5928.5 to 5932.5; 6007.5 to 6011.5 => 1.08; 1.17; 0.120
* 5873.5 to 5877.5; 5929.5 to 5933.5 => 1.16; 1.34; 0.123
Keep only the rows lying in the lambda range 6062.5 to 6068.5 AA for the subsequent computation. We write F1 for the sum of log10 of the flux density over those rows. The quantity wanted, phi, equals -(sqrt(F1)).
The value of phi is -0.74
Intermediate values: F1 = 0.54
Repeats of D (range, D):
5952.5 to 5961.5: 45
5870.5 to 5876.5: 49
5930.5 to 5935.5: 42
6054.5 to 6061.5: 9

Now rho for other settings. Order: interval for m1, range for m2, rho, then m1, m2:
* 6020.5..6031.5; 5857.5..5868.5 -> 0.1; 14.0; 13.9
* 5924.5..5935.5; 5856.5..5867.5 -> -0.9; 13.1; 13.9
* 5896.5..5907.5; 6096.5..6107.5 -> -1.1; 12.6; 13.7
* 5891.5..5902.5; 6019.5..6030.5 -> -2.0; 11.9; 13.8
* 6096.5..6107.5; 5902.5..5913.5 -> 0.6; 13.7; 13.2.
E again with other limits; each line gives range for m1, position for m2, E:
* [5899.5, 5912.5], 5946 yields 0.08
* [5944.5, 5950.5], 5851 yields 0.09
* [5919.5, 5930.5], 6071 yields -0.34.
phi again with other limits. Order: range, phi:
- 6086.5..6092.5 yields -0.71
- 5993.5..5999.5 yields -0.90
